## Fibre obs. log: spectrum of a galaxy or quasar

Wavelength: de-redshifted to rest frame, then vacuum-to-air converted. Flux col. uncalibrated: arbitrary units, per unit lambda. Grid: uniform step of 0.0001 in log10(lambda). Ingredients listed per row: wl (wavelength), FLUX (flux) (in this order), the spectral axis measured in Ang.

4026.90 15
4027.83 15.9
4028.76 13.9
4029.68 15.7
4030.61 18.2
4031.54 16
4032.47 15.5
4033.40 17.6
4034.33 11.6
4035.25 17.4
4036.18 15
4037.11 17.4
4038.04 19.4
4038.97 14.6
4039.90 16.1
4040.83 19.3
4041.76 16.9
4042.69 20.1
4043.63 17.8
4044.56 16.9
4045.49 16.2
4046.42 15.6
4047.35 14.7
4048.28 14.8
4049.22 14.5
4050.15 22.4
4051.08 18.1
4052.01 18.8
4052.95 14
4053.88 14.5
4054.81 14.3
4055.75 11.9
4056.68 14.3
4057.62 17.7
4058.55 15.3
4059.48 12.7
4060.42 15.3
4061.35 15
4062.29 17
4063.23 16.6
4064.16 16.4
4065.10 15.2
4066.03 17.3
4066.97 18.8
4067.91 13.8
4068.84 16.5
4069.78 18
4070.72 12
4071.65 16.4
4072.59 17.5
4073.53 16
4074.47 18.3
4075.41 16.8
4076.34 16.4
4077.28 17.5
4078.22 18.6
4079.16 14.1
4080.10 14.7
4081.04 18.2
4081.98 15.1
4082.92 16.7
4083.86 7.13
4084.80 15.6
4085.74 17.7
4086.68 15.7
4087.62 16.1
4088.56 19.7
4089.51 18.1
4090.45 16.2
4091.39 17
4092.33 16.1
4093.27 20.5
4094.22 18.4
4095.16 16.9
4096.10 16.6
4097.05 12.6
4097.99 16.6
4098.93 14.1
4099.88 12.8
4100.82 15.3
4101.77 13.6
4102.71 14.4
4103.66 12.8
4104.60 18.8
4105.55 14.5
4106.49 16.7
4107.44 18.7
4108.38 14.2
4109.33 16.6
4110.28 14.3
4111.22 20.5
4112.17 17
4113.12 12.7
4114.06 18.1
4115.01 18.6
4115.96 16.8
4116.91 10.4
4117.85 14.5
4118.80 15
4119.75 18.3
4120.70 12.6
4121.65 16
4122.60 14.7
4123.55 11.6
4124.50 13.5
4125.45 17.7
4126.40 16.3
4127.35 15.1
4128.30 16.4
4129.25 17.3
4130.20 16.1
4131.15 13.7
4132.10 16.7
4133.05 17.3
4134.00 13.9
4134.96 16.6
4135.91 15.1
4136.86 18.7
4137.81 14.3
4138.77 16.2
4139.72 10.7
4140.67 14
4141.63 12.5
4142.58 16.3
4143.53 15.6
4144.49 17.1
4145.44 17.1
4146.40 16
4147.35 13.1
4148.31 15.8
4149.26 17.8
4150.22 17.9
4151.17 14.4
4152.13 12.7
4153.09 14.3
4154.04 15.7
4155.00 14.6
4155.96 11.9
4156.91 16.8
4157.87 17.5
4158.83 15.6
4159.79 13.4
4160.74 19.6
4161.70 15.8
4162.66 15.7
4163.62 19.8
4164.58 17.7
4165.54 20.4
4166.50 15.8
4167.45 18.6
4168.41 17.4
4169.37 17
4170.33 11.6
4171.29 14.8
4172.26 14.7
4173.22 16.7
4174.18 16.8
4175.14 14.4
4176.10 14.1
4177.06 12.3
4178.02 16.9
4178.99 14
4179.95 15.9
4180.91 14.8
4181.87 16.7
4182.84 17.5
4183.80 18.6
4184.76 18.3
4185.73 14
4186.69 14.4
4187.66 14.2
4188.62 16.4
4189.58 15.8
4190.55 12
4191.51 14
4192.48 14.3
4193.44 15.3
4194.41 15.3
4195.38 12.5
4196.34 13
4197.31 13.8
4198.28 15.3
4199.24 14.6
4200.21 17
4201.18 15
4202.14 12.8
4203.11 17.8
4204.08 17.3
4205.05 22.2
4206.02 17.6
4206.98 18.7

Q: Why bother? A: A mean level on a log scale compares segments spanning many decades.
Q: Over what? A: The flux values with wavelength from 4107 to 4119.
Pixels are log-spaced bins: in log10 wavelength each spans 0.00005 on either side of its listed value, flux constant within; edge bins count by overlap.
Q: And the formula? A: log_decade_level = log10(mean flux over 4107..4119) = 1.20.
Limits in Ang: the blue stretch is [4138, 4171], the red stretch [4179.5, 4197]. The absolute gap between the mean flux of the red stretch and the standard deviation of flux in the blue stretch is 12.8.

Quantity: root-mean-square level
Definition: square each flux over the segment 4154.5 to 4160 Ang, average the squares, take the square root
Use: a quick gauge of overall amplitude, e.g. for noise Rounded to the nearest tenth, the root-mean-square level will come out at 15.1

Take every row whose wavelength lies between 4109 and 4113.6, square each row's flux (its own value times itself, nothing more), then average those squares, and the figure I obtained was 270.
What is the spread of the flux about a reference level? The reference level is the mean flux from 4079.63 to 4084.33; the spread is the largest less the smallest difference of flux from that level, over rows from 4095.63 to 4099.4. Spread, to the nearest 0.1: 4.0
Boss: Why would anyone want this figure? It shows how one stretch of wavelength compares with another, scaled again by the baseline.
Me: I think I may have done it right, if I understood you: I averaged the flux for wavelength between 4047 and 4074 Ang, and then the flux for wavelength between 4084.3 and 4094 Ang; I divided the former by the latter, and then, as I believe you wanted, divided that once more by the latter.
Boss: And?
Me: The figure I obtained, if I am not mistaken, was 0.0532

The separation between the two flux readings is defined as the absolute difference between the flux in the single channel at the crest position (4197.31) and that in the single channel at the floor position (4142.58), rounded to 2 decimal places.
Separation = 2.50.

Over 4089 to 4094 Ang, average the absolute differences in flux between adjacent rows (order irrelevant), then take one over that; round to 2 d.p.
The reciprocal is 0.50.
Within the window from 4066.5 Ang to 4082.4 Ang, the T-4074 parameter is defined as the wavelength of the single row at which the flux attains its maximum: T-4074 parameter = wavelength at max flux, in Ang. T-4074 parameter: 4066.97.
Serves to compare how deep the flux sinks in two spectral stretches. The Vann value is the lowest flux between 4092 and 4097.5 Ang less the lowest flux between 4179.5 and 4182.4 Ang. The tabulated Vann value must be -2.2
